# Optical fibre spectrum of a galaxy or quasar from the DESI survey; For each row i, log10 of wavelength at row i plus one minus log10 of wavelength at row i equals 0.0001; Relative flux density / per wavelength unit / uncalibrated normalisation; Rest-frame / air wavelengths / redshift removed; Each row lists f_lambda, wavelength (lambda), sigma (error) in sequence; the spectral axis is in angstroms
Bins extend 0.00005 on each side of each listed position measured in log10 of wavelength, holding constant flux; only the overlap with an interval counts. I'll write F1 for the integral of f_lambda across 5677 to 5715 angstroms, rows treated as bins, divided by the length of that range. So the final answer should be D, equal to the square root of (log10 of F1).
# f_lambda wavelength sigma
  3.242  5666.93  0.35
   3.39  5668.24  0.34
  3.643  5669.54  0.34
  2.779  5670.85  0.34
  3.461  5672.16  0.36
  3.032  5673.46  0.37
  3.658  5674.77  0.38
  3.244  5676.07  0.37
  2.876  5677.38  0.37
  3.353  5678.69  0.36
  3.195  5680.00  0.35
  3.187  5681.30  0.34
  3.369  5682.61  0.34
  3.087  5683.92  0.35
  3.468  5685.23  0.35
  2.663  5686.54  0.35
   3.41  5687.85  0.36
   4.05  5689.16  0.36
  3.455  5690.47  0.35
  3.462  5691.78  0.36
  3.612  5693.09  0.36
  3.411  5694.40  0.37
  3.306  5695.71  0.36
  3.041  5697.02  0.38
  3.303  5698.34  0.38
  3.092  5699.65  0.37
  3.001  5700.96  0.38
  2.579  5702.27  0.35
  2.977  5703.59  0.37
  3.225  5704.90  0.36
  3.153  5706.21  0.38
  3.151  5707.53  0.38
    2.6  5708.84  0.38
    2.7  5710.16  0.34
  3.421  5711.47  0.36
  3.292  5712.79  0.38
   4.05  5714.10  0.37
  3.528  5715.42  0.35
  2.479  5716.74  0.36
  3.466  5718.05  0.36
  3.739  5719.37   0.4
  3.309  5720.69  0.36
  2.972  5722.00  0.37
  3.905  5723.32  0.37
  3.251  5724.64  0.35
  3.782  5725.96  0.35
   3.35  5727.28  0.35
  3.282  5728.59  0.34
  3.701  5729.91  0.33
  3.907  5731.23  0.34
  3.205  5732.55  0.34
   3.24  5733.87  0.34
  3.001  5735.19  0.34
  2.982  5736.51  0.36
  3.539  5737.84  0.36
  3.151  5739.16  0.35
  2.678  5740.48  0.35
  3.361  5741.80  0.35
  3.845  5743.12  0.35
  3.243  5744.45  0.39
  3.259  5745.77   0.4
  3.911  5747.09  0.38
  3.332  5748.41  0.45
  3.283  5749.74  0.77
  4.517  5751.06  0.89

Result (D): 0.713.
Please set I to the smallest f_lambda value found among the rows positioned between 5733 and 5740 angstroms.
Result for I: 2.982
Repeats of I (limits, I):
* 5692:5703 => 2.579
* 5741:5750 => 3.243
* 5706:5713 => 2.6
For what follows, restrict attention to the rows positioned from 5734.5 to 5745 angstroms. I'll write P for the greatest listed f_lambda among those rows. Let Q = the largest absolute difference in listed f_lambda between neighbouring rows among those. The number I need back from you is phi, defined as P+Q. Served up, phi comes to 4.53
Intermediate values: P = 3.845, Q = 0.68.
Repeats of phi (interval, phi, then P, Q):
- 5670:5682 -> 4.34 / 3.658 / 0.68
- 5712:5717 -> 5.10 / 4.05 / 1.05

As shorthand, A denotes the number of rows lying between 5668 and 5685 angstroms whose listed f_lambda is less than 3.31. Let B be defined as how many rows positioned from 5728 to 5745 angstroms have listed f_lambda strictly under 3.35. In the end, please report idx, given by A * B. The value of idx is 56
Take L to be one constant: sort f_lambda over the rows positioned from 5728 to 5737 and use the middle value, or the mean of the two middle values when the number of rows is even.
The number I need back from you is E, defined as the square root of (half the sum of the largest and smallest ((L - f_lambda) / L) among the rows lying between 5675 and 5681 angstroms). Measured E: 0.20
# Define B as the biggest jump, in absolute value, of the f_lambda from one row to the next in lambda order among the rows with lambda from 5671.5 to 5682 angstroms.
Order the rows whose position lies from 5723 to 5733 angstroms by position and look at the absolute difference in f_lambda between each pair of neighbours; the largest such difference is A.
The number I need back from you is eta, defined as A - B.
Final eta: 0.08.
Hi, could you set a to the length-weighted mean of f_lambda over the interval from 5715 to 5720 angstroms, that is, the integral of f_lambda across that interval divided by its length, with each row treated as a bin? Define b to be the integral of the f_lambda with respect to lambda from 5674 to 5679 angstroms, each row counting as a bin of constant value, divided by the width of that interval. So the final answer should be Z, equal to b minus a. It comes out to 0.0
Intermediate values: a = 3.29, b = 3.27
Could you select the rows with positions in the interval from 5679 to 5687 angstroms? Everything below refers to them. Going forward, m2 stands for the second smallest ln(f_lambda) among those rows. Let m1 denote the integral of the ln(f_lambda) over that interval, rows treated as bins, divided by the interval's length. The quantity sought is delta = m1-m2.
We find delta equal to 0.03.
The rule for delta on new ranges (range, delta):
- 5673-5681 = 0.06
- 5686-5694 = 0.01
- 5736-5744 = 0.08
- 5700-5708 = 0.01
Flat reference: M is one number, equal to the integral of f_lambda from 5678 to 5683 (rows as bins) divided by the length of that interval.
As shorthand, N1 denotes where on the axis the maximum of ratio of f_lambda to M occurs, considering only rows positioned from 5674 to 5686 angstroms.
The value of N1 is 5674.77 angstroms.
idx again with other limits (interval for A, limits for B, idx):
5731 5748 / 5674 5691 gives 48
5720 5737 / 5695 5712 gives 96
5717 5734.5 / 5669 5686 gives 42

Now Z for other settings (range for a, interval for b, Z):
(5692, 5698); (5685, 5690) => 0.0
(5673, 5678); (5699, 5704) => -0.3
